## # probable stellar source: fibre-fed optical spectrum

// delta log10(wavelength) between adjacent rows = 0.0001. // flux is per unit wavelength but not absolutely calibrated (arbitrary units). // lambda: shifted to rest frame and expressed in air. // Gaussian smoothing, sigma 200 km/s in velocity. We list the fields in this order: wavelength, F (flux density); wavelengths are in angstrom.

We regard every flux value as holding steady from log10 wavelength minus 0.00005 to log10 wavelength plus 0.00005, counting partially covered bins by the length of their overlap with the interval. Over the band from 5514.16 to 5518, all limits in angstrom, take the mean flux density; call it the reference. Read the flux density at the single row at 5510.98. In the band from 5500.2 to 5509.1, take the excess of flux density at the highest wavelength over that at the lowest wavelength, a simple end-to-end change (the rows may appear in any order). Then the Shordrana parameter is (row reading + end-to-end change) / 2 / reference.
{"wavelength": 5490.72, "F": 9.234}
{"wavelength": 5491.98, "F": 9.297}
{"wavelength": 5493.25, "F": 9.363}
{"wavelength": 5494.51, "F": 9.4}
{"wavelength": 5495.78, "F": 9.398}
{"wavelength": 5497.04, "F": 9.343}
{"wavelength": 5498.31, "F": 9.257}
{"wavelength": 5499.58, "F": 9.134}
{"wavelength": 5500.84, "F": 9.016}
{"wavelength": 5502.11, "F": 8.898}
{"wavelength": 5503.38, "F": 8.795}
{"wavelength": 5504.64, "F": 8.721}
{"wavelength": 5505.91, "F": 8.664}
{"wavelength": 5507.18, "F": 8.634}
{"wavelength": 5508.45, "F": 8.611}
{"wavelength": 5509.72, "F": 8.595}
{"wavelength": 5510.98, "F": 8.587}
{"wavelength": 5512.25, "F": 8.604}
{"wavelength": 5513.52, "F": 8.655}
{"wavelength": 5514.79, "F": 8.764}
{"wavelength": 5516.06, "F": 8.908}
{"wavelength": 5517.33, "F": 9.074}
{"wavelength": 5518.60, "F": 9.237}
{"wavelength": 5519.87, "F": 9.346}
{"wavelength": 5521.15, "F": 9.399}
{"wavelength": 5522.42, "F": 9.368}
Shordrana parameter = 0.459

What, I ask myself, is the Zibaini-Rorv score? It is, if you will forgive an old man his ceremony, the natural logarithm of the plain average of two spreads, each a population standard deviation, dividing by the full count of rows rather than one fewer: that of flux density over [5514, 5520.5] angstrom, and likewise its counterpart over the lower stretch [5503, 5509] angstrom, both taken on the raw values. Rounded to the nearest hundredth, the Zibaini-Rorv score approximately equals -1.97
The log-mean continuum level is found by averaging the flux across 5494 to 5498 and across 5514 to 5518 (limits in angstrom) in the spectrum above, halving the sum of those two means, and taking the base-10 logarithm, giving 0.961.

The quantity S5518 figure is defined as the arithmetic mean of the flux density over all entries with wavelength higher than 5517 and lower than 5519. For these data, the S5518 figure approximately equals 9.16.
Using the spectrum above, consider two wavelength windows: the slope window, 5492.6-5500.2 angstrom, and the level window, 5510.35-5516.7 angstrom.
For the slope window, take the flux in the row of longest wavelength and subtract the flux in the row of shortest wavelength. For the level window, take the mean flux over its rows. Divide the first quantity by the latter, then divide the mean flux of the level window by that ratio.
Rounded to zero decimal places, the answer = -331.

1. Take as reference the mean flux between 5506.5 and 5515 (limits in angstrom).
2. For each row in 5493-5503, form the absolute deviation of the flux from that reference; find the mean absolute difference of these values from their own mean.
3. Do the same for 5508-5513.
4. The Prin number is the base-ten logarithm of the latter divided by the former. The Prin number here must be -1.3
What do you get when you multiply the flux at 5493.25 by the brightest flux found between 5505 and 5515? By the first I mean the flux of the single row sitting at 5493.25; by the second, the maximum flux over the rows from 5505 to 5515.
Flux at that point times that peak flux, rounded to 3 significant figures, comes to 82.1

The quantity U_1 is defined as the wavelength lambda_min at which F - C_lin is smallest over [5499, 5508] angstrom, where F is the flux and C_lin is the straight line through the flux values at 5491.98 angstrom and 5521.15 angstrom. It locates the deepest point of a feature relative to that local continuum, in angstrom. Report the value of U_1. 5507.18 angstrom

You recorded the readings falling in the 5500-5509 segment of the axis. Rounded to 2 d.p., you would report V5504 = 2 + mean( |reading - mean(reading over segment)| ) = 2.12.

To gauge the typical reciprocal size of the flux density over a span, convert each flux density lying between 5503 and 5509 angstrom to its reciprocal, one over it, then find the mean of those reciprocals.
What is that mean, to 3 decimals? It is 0.115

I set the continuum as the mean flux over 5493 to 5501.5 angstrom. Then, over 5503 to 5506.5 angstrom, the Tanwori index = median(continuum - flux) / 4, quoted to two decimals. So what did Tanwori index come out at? 0.14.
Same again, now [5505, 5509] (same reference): 0.16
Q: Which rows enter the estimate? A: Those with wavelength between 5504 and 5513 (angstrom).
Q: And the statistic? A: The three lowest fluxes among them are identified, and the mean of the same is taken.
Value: 8.60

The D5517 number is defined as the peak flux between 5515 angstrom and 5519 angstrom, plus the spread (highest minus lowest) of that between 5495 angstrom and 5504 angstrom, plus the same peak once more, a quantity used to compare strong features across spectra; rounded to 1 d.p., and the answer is 19.1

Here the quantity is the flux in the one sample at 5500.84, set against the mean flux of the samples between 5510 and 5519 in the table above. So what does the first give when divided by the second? 1.02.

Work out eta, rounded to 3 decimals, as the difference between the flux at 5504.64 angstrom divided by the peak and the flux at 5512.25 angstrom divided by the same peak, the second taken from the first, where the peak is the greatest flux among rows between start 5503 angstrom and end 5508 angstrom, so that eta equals 0.013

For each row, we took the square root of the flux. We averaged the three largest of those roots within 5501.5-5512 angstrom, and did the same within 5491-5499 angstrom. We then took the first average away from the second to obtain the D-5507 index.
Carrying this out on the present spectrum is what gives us 0.10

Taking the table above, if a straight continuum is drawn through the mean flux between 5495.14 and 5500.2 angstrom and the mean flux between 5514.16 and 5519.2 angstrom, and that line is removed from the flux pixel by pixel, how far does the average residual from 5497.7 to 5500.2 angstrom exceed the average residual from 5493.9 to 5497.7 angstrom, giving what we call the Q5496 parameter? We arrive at -0.14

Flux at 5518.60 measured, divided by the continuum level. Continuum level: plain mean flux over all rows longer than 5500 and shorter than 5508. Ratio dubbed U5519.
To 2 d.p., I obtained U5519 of 1.05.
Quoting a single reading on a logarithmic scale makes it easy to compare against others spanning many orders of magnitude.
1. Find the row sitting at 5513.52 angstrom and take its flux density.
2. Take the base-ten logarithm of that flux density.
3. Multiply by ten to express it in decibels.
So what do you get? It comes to 9.37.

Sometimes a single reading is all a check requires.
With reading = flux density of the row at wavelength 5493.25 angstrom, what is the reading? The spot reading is 9.363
